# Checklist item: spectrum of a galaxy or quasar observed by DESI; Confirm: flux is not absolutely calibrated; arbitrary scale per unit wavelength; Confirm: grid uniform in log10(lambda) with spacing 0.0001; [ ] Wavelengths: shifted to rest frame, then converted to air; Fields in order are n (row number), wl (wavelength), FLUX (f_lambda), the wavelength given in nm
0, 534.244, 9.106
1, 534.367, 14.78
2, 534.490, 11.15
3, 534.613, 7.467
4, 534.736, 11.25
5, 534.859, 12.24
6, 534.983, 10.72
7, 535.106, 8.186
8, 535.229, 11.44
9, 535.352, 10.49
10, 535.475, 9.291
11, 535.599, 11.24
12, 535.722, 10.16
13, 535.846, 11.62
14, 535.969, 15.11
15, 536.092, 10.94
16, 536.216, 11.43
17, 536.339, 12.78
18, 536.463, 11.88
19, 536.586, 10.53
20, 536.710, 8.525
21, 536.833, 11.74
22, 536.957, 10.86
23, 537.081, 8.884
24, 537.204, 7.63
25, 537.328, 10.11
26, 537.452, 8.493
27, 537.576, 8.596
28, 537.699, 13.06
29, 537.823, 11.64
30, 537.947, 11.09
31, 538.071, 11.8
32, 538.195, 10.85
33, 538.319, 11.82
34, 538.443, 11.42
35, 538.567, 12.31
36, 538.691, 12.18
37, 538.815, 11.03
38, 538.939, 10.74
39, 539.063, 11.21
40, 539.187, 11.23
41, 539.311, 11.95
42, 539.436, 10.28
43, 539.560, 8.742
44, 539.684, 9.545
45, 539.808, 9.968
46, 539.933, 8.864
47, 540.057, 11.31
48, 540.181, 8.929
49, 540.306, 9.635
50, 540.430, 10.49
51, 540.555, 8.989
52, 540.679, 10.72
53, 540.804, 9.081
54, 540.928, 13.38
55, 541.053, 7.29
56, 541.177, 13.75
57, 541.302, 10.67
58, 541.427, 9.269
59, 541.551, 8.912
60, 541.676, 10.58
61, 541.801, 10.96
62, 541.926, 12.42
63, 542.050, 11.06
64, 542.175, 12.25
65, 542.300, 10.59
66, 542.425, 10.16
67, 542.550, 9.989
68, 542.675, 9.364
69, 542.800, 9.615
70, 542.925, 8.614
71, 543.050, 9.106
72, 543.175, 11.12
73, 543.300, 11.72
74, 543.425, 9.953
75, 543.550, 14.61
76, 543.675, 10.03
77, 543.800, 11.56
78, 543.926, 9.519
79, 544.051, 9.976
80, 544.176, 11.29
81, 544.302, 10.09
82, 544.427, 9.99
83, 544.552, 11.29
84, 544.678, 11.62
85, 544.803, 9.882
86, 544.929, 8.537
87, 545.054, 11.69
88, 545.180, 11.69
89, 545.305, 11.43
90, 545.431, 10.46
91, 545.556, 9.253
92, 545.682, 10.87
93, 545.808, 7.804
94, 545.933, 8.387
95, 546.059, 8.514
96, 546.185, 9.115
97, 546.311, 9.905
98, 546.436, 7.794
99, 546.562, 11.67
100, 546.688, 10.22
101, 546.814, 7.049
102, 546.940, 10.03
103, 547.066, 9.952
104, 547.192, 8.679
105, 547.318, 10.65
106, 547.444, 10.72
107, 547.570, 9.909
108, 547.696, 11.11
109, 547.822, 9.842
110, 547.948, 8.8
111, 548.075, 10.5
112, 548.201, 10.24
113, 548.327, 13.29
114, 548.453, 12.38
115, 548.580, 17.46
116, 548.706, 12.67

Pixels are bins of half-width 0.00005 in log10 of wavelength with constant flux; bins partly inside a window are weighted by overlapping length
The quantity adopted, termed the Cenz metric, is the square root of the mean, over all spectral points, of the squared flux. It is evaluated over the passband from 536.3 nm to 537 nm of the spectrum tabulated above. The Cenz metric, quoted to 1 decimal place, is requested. 11.1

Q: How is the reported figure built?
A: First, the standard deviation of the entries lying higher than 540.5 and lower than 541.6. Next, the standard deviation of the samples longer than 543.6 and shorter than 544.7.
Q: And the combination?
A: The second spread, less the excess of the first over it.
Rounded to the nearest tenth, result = -0.5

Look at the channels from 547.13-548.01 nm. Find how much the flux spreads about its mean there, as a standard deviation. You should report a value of 0.9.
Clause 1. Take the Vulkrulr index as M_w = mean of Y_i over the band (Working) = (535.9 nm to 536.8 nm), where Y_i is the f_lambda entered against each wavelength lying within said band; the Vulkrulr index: 11.6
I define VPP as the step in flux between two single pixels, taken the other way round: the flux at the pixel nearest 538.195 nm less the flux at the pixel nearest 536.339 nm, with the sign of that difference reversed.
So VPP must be 1.9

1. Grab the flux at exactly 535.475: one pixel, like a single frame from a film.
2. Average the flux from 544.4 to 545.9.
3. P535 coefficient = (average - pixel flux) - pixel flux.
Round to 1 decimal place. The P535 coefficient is -8.2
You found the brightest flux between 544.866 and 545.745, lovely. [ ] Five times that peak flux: 58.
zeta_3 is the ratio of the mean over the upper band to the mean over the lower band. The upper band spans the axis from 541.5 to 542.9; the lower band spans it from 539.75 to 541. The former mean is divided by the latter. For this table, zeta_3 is 1.04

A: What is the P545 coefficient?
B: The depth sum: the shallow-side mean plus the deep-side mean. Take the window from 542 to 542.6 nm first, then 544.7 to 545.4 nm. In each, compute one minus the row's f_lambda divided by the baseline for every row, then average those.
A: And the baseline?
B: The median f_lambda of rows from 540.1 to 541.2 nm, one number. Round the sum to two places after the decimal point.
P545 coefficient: -0.23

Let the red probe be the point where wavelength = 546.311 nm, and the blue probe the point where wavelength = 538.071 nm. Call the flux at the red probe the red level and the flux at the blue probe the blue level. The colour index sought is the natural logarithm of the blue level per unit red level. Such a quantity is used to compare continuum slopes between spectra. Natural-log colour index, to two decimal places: 0.18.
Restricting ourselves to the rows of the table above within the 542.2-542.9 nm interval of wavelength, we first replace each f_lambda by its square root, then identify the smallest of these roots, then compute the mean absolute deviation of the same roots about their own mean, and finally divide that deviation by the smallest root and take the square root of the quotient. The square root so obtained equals 0.137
